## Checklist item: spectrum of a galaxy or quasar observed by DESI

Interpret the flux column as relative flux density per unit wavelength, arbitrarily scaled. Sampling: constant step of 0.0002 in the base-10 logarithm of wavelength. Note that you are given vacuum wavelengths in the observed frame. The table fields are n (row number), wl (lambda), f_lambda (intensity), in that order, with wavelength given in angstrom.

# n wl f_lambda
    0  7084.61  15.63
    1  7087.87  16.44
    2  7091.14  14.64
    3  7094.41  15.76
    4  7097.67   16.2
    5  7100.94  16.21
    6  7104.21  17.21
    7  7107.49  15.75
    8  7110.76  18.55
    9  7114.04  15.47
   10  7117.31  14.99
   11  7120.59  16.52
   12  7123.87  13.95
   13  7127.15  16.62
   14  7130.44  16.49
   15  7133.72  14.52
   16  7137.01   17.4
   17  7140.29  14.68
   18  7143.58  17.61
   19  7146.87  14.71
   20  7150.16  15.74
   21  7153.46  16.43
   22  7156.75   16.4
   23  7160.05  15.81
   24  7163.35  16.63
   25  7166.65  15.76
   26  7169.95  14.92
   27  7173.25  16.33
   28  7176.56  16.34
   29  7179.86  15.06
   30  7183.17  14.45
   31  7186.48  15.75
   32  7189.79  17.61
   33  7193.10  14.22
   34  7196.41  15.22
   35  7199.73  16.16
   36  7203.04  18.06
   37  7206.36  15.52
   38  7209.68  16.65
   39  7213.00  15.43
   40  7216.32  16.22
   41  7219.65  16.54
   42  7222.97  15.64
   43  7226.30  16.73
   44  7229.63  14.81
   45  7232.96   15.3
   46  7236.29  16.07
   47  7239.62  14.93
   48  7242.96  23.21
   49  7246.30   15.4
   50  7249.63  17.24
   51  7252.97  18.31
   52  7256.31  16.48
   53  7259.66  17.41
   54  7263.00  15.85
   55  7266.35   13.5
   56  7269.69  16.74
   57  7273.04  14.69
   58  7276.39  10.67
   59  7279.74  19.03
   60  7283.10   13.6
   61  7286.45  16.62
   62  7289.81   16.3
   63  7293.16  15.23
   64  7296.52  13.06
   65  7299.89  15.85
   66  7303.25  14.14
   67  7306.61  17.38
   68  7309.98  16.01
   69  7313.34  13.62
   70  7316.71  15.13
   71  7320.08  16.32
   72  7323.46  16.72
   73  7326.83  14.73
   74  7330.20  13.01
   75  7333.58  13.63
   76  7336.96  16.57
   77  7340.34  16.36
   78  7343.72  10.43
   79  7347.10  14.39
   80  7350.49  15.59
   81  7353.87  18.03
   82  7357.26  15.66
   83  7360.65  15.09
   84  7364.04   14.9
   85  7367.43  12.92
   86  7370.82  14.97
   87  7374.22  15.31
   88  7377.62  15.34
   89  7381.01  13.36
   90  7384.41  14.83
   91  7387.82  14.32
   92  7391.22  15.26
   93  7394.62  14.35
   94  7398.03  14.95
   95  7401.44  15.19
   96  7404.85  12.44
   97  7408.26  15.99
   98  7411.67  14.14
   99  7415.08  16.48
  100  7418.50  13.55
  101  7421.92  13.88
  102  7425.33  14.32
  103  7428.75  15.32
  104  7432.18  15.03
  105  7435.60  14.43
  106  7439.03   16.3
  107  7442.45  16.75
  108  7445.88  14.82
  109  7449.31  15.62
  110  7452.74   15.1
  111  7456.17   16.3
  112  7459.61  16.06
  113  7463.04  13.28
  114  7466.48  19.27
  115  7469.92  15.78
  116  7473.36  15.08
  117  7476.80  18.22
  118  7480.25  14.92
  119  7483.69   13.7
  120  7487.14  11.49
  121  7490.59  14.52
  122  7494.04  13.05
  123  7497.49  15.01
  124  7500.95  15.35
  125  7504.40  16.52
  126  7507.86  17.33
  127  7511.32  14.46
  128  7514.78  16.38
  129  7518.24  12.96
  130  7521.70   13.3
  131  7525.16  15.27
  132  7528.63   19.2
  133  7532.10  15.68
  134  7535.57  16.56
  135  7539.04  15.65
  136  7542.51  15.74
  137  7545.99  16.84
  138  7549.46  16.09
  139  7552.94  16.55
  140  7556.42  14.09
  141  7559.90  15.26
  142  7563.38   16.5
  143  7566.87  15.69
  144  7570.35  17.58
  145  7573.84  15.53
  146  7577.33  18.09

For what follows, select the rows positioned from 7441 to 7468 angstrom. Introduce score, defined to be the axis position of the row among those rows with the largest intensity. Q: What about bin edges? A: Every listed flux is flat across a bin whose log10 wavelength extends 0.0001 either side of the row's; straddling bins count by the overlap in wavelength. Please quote 7466.48 angstrom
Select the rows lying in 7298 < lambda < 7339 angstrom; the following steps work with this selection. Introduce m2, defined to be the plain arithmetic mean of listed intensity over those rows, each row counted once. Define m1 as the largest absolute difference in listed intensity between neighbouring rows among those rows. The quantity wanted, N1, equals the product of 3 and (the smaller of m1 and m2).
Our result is 10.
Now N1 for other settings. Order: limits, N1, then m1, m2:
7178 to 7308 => 25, 8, 15.9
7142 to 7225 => 10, 3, 16.0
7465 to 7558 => 12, 4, 15.5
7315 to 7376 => 18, 6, 15.0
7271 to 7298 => 25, 8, 14.9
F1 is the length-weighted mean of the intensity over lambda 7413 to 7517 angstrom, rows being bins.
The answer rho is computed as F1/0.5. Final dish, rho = 30.5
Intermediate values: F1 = 15.3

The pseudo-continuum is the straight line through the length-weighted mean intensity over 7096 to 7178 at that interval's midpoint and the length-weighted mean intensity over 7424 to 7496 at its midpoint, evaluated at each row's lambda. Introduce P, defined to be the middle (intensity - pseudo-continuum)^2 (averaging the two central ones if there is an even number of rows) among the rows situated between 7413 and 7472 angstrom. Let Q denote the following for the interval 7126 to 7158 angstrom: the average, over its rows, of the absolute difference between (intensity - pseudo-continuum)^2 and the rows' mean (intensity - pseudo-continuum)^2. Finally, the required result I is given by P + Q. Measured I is 1.90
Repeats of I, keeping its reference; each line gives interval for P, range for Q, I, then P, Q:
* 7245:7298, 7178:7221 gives 2.85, 1.6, 1.2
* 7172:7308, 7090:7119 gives 2.04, 0.8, 1.3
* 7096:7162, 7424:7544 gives 3.36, 0.4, 3.0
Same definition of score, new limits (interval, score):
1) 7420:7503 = 7466.48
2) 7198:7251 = 7242.96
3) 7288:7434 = 7353.87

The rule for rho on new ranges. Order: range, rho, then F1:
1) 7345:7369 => 30.3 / 15.2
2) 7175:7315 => 31.8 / 15.9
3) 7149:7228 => 32.0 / 16.0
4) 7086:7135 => 31.9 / 16.0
